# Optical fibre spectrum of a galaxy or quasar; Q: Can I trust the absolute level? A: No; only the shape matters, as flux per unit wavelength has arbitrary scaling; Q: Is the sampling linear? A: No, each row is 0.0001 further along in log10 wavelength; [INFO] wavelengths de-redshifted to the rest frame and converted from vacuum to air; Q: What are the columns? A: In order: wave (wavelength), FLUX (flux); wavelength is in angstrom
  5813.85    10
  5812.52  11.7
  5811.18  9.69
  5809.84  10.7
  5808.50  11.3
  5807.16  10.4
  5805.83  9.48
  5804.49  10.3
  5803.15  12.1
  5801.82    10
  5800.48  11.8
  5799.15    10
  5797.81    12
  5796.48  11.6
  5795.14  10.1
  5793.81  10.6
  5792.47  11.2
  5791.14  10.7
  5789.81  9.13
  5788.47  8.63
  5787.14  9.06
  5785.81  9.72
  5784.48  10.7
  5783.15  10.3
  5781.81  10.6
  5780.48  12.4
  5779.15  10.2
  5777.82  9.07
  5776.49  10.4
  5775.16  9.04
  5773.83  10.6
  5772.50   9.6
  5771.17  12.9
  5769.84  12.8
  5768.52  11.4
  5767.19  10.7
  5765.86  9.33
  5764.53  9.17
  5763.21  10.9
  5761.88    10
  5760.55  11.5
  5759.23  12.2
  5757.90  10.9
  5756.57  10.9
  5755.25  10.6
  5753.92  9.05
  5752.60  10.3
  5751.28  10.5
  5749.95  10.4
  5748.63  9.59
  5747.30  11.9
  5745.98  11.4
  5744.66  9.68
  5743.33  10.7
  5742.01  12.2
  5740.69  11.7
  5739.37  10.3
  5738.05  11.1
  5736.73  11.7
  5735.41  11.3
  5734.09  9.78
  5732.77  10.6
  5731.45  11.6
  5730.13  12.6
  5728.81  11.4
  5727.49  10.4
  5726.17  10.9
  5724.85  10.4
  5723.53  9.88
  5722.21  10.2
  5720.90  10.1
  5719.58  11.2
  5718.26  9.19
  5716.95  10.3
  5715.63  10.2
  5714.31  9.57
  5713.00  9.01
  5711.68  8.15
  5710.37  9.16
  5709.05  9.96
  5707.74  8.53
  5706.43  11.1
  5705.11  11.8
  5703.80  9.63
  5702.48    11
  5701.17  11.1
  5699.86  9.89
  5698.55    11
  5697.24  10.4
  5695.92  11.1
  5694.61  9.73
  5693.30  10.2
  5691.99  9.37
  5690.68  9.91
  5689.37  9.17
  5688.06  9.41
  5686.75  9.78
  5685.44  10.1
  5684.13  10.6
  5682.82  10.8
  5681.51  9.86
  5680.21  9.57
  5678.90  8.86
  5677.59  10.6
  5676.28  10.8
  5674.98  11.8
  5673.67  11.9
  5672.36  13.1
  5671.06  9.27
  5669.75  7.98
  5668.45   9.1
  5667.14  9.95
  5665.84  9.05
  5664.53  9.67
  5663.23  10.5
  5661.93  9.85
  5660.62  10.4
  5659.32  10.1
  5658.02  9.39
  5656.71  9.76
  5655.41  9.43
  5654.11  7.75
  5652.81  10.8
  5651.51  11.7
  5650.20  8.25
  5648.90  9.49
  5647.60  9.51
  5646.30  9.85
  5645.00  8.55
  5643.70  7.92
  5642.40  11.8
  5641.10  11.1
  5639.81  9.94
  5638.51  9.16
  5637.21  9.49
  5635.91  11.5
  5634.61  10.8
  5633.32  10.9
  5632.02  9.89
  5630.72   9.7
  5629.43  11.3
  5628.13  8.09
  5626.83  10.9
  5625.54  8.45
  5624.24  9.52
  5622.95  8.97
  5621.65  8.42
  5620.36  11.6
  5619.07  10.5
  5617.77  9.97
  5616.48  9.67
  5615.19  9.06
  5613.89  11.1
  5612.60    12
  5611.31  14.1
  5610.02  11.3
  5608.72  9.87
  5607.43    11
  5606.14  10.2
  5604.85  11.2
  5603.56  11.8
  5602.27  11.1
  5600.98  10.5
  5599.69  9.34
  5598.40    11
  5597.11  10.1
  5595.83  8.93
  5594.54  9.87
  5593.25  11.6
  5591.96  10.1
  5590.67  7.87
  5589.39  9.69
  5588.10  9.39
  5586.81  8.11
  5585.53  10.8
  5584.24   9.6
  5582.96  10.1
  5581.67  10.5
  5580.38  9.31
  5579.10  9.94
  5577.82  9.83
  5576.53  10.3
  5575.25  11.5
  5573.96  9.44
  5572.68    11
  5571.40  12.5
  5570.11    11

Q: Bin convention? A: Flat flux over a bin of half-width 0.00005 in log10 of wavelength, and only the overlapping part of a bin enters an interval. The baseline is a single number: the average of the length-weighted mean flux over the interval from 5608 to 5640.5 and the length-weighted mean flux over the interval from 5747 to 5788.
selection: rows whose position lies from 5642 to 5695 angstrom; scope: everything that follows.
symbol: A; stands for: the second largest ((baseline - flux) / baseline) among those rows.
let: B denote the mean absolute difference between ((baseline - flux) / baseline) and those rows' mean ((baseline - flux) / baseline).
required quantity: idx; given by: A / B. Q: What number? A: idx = 2.99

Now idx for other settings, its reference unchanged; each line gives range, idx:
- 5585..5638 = 2.29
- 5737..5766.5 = 1.62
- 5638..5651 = 2.39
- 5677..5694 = 2.61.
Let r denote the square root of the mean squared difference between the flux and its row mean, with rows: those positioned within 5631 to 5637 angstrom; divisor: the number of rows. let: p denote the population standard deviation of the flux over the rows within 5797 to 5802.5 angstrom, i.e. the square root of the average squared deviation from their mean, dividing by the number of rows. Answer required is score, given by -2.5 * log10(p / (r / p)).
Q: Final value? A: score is -0.5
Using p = 1.0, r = 0.58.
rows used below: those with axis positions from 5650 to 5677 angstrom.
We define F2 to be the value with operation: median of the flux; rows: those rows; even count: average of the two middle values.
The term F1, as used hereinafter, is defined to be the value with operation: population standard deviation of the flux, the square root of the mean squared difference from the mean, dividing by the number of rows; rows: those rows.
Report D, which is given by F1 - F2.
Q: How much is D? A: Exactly -8.5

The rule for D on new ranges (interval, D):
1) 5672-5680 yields -10.0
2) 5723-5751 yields -10.1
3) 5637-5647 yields -8.5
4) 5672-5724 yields -9.1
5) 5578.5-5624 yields -8.9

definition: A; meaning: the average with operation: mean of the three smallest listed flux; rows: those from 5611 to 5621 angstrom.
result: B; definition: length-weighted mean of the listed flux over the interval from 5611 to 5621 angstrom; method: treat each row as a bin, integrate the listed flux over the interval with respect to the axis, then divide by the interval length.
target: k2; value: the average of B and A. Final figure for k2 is 10.2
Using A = 9.6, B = 10.9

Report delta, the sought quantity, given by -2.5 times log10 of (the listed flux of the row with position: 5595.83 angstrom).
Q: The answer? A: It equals -2.38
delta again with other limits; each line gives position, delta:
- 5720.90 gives -2.51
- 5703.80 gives -2.46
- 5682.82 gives -2.58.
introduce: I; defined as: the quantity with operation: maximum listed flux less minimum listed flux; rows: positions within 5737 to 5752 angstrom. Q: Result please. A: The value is 2.6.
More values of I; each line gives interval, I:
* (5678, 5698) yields 2.2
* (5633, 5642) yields 2.3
